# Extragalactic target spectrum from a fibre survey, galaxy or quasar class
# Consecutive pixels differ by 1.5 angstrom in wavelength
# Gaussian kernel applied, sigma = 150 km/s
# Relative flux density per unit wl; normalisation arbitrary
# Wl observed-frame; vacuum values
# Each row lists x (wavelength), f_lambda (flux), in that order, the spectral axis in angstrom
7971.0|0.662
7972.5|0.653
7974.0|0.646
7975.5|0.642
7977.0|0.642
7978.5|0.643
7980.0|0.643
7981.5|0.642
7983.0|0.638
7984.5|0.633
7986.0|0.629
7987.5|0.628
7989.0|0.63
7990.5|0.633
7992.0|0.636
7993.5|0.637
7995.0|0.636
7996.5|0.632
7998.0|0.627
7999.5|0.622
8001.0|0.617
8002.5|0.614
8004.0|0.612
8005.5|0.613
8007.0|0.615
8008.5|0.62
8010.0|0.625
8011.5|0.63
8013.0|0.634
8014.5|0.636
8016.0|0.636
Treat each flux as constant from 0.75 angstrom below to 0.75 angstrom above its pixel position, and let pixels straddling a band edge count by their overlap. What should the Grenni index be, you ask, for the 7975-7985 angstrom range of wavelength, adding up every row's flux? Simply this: 4.48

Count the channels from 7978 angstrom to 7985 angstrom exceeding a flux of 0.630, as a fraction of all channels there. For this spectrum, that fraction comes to 1.0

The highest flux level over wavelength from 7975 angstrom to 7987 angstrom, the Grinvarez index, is 0.643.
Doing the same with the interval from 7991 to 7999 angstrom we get 0.637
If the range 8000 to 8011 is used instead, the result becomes 0.625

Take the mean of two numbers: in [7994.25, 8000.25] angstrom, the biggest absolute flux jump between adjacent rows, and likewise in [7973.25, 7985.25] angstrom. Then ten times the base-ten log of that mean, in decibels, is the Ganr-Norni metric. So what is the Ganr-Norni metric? -23.0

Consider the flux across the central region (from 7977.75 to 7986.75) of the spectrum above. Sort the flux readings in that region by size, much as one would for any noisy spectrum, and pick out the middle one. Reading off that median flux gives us 0.640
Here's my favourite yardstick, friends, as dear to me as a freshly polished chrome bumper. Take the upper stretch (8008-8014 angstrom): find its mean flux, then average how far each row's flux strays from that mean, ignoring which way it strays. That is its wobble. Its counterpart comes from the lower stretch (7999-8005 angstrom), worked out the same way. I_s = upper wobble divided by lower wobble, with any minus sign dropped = 1.46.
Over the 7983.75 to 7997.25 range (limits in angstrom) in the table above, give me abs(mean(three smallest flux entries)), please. 0.629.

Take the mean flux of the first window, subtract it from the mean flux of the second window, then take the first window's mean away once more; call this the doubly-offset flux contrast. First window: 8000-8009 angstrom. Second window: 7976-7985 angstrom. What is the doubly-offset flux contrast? -0.590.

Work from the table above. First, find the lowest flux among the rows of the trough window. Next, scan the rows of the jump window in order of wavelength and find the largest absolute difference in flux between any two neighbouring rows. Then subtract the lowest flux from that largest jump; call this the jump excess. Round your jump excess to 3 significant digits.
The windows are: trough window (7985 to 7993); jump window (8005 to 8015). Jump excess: -0.623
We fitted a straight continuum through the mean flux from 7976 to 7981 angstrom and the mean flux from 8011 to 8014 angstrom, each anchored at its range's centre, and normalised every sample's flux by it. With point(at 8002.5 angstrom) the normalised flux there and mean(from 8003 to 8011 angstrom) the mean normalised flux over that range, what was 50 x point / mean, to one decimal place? 49.6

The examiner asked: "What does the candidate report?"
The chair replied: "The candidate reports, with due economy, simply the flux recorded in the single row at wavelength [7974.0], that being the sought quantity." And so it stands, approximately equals 0.646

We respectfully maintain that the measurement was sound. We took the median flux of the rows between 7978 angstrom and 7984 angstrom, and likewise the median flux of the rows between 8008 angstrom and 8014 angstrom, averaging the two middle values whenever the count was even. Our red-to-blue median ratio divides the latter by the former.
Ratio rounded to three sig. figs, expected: 0.977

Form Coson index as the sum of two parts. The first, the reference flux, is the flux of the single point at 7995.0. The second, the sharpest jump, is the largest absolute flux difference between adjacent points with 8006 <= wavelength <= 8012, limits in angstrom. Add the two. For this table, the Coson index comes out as 0.641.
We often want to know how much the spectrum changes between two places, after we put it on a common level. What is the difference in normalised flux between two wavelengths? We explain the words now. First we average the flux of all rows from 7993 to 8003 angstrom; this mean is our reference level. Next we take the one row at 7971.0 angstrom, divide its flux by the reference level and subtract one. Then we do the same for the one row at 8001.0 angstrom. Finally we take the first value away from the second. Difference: -0.07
